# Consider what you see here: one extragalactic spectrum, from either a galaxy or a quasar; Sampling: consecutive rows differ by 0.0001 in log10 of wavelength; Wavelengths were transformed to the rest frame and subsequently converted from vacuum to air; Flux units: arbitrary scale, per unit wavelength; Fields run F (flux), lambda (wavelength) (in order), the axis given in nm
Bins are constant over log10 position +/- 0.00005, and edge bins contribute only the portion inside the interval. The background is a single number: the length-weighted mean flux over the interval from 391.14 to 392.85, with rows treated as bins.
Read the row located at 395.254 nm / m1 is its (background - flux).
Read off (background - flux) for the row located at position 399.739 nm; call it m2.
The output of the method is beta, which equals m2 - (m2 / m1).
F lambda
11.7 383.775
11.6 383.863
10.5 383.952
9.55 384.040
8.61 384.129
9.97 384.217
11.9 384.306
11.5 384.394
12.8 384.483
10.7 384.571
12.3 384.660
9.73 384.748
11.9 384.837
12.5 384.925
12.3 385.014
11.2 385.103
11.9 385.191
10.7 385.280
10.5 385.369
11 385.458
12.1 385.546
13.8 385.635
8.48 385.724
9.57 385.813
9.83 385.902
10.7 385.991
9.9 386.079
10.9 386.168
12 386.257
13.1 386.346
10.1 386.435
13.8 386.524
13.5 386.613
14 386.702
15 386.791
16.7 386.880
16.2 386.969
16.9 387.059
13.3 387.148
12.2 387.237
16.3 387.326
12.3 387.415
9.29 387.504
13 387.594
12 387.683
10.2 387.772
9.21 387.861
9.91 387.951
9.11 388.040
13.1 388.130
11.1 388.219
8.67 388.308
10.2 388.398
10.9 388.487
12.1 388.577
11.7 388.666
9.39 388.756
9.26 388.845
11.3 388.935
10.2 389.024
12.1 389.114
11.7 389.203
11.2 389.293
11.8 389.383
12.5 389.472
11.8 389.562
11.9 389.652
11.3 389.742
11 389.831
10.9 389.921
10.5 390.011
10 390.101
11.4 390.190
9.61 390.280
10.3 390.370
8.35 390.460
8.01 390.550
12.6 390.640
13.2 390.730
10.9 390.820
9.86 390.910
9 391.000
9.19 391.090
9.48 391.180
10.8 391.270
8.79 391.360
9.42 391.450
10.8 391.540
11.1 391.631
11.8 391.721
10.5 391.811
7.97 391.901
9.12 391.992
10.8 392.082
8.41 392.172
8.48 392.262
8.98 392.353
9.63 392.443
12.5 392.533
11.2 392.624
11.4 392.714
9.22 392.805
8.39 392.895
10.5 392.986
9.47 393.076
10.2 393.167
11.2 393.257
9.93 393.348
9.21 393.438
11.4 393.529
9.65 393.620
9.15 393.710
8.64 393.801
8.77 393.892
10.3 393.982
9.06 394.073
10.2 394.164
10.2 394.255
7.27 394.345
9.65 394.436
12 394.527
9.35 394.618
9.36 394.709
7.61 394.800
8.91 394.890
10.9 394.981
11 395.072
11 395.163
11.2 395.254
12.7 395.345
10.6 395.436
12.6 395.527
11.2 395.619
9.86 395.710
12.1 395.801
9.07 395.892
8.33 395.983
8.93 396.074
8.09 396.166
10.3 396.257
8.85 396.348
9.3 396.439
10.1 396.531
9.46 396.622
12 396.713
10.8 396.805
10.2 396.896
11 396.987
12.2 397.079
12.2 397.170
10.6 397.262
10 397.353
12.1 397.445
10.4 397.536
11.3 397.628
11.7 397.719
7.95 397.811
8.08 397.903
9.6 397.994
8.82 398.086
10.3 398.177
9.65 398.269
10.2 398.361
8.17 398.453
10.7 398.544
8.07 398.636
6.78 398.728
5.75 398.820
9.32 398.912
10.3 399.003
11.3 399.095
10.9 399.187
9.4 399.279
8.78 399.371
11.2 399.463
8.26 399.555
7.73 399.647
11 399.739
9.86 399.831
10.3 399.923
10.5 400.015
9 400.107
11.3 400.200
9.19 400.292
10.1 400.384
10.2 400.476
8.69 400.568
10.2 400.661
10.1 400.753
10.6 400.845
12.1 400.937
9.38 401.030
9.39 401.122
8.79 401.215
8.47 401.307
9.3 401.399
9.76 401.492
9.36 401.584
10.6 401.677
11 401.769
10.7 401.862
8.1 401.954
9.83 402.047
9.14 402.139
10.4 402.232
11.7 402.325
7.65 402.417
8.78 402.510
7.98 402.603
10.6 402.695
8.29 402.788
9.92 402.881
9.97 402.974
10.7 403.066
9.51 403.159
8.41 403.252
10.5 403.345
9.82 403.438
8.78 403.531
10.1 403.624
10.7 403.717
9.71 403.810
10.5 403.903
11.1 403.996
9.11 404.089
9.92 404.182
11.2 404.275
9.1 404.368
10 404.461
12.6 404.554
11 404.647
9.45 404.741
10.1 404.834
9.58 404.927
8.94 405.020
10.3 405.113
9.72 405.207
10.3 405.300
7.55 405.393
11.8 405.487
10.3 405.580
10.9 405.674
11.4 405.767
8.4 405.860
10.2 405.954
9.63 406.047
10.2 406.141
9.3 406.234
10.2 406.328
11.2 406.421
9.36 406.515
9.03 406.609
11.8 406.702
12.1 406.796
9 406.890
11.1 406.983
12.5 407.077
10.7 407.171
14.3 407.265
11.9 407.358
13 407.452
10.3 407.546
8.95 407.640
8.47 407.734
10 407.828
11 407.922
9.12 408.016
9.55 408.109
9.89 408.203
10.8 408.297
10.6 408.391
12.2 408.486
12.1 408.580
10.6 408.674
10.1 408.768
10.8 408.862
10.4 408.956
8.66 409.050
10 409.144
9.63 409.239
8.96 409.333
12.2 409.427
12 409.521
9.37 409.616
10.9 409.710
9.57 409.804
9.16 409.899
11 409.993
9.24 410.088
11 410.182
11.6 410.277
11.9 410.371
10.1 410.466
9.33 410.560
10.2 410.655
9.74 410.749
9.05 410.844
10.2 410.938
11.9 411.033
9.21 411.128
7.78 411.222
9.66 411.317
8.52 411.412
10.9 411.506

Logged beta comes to -2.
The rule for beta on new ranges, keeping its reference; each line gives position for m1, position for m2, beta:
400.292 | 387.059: 1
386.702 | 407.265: -5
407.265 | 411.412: 2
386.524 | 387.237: -3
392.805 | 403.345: 0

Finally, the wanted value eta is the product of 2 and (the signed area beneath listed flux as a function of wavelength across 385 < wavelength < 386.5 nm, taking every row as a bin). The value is 33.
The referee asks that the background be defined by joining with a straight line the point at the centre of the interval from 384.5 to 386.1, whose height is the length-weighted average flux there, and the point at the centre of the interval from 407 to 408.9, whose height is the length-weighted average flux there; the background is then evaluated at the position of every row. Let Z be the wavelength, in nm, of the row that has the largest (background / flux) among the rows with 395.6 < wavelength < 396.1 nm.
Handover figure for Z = 395.983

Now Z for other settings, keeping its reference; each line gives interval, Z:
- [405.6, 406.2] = 405.860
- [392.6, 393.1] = 392.895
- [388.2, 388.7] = 388.308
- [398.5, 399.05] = 398.820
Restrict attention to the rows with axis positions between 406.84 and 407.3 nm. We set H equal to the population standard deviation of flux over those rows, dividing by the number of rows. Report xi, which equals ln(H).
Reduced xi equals 0.58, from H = 1.78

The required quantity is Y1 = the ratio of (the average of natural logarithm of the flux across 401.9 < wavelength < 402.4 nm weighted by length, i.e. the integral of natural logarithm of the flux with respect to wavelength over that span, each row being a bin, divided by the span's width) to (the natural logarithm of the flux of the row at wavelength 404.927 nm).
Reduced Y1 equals 1.004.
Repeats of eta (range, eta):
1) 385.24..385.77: 12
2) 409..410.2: 24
